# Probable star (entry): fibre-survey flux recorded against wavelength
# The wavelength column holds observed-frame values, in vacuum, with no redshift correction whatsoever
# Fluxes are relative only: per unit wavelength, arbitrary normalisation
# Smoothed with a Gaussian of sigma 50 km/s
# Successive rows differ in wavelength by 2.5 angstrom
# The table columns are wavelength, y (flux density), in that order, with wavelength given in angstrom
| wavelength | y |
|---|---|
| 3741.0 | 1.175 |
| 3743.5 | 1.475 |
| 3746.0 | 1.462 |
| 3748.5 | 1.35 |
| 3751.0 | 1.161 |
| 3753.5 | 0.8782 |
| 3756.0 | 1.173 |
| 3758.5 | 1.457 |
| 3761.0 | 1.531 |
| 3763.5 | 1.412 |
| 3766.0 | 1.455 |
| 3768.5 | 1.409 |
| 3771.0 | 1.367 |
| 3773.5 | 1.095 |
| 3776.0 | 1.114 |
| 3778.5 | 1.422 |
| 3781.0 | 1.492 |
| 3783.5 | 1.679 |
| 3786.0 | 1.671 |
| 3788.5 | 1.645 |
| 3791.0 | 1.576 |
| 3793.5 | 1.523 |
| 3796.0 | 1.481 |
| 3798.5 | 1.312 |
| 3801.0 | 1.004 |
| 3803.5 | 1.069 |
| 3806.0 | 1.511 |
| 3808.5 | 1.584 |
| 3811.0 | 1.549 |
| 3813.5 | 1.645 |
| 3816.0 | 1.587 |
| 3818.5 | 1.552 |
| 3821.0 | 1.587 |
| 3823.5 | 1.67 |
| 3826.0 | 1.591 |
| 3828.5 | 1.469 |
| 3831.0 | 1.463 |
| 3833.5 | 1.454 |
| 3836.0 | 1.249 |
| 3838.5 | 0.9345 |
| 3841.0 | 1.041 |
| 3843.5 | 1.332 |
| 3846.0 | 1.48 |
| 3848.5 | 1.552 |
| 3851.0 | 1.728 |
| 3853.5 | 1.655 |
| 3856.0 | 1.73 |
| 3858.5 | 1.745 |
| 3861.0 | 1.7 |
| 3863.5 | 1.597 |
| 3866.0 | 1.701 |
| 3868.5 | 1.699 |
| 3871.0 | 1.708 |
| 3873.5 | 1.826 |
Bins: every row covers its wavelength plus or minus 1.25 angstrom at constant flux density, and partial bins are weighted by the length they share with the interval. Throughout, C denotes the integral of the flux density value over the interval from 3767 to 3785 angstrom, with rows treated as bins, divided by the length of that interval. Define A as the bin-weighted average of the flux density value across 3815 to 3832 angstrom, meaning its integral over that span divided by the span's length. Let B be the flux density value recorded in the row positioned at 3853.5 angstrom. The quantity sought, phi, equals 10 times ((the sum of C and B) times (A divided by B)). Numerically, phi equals 29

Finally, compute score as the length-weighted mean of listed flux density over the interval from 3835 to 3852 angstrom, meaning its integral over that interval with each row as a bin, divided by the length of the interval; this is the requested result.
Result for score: 1.33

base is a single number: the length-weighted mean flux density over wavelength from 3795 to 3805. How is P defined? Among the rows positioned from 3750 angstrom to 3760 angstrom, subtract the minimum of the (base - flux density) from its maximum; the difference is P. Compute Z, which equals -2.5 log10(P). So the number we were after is 0.6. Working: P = 0.58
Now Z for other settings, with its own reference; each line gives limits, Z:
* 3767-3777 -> 1.3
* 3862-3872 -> 2.4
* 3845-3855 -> 1.5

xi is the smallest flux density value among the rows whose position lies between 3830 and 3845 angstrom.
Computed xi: 0.9345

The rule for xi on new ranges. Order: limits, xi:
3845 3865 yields 1.48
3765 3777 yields 1.095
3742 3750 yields 1.35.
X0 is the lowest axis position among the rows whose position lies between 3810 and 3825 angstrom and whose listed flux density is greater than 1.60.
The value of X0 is 3813.5 angstrom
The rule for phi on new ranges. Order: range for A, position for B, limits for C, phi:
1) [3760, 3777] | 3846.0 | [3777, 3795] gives 28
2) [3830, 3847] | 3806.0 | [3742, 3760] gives 24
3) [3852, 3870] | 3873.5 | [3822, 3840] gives 30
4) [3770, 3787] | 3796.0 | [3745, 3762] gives 26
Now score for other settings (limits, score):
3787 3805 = 1.38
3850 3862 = 1.71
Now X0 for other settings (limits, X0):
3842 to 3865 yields 3851.0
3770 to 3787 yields 3783.5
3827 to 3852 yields 3851.0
